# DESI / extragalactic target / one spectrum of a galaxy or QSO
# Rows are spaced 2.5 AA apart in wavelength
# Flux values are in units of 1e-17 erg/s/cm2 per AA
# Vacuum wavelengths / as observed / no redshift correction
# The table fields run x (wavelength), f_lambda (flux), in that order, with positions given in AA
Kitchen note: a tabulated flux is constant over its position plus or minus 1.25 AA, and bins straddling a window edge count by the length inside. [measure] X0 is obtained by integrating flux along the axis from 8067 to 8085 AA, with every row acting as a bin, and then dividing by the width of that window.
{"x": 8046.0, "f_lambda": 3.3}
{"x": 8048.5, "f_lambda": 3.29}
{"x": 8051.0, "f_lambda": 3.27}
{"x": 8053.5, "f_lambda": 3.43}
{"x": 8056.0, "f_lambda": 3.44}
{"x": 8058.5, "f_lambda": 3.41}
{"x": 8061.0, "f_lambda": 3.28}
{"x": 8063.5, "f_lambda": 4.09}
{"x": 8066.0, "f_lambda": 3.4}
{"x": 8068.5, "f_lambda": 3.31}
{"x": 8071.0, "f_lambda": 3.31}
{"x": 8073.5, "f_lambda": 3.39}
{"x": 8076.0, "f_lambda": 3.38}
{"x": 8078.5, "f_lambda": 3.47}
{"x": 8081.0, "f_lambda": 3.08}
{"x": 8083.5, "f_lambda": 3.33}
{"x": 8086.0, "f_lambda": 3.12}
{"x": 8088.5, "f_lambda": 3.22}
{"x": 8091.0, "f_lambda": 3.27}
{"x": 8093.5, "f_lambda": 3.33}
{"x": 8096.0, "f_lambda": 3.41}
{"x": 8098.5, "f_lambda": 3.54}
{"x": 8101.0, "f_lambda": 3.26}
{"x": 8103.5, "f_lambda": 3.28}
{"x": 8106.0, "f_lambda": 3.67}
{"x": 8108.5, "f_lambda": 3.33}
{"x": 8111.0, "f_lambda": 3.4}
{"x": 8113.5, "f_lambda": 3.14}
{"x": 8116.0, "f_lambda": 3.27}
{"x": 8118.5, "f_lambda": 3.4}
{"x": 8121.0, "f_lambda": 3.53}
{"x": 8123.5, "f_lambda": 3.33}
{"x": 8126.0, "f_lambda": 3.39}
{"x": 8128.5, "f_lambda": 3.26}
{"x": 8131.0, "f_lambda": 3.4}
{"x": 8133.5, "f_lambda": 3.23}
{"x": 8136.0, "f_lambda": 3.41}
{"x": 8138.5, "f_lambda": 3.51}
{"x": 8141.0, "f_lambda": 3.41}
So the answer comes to 3.32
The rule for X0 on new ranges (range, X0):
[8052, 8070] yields 3.47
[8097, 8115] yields 3.37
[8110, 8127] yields 3.35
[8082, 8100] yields 3.31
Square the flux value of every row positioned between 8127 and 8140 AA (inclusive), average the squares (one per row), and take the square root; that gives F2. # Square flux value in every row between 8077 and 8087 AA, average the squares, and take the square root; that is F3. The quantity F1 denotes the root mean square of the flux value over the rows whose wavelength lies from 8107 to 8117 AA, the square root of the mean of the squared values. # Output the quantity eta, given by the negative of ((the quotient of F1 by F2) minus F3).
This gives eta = 2.28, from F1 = 3.286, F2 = 3.36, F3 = 3.25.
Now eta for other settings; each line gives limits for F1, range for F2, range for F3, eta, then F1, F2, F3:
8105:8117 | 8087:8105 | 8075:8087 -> 2.27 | 3.367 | 3.33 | 3.28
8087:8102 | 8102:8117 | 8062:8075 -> 2.52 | 3.340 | 3.35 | 3.51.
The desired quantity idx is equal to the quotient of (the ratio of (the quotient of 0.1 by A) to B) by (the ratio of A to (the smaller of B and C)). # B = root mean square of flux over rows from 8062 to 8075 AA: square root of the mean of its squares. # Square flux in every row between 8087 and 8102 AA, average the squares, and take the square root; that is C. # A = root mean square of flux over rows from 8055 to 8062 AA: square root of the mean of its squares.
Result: 0.0083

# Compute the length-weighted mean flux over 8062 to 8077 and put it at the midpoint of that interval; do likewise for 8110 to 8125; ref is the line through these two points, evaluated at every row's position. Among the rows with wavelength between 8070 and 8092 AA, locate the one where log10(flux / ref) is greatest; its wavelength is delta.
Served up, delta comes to 8078.5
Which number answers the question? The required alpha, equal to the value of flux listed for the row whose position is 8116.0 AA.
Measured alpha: 3.27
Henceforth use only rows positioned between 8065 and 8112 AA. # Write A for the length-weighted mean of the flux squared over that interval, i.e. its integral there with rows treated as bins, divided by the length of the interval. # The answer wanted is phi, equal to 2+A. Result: 13.2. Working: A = 11.2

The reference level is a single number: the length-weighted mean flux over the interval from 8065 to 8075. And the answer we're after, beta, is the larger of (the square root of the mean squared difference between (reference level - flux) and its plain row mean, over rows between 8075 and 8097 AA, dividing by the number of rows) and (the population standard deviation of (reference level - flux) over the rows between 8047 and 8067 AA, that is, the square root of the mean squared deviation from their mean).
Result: 0.25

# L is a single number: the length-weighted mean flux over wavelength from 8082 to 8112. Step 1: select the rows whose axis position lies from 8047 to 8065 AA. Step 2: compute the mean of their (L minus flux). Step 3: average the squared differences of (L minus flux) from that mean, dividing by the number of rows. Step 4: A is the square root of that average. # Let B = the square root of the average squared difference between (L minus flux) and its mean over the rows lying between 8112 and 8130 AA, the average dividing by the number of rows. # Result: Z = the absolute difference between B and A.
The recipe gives 0.151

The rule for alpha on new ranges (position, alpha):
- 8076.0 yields 3.38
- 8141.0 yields 3.41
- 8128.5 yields 3.26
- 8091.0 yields 3.27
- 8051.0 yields 3.27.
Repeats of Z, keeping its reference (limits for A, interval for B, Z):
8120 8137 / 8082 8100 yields 0.031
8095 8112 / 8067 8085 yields 0.024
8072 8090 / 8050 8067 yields 0.123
